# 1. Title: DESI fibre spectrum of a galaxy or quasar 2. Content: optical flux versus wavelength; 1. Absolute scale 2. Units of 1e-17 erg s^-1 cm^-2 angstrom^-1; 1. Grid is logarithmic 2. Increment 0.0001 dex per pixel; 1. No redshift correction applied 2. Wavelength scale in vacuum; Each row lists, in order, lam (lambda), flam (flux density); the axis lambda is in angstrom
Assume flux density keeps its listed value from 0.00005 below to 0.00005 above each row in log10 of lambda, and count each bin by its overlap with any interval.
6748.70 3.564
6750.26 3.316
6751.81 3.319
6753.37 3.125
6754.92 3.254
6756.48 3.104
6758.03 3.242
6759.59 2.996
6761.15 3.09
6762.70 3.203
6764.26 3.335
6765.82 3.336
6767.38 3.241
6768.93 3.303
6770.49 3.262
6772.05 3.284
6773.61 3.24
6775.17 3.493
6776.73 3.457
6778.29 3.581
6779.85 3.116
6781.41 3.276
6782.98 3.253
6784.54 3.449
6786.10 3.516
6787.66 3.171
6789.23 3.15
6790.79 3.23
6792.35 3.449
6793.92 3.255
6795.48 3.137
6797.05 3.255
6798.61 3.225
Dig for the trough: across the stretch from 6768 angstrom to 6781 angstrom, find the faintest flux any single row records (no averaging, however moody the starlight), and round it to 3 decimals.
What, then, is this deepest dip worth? 3.116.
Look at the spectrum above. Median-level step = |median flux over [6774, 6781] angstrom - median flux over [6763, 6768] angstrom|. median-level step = 0.14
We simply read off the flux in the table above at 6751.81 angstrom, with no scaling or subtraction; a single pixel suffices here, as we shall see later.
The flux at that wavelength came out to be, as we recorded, 3.319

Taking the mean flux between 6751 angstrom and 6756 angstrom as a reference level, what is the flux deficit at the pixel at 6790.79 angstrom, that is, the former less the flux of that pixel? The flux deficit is 0.00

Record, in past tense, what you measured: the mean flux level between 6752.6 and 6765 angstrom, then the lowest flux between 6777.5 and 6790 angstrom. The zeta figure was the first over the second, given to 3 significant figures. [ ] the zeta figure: 1.02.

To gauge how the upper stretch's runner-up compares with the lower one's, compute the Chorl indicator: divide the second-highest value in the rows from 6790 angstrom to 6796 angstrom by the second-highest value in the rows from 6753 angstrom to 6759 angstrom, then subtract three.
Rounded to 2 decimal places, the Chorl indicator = -2.00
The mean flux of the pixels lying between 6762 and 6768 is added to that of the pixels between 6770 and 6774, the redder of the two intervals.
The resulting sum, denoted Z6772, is 6.54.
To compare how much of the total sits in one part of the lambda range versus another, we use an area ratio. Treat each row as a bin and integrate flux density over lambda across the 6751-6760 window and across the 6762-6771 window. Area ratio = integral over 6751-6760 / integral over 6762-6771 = 0.97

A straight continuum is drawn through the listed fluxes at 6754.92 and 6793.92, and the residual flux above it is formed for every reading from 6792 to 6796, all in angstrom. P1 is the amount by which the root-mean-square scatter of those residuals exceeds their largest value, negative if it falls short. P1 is -0.063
